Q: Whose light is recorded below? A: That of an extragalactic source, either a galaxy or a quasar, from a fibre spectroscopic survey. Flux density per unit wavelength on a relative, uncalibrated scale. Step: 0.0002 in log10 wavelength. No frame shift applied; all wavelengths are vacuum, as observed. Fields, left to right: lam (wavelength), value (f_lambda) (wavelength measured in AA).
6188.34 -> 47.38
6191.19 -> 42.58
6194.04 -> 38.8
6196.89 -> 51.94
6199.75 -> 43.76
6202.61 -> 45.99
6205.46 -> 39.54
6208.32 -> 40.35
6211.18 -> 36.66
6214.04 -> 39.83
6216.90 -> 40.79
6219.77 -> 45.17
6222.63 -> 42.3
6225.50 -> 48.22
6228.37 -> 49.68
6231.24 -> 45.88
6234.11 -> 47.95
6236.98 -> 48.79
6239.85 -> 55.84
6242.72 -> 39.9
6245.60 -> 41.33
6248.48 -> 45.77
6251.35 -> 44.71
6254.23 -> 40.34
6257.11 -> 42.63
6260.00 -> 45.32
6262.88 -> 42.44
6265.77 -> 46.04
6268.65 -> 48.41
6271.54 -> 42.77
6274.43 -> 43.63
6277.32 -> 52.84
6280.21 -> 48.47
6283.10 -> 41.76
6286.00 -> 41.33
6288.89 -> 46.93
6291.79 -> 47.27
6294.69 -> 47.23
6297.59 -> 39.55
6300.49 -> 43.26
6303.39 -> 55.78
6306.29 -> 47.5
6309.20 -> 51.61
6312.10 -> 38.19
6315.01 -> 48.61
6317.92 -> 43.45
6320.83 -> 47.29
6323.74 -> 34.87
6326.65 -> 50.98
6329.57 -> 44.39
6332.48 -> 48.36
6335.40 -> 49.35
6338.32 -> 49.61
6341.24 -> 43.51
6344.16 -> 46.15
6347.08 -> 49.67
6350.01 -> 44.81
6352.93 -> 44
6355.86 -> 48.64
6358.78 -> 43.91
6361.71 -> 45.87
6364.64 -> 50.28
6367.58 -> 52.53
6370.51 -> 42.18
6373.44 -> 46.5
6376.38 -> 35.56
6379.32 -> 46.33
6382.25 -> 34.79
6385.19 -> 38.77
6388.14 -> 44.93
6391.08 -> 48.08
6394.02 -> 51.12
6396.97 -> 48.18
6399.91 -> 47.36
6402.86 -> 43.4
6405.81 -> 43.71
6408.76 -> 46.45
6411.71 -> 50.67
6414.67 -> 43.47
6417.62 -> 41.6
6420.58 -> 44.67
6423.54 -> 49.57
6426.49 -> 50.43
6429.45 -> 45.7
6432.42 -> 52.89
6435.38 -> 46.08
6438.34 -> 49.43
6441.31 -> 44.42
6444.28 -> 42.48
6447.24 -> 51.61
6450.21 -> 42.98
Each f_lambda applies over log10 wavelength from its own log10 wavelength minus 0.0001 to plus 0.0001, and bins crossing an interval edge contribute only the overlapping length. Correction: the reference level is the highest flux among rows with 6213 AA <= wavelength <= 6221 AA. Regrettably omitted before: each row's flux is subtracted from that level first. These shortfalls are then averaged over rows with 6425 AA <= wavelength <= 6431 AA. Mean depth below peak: -2.9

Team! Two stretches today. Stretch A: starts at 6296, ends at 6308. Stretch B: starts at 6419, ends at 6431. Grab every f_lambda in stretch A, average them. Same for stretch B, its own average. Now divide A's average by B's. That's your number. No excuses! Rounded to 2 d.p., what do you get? 0.98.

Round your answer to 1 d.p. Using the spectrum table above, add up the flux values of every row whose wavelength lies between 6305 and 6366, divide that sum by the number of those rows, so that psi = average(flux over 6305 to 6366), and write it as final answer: 46.2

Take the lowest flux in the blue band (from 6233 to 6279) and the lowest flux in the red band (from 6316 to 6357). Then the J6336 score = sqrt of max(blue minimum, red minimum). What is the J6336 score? 6.32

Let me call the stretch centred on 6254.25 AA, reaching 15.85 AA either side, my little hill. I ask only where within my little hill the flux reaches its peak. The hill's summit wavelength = 6239.85 AA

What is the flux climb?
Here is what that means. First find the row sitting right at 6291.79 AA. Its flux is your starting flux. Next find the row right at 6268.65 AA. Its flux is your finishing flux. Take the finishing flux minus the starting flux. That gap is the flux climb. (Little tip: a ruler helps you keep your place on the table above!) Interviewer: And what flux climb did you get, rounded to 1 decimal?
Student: 1.1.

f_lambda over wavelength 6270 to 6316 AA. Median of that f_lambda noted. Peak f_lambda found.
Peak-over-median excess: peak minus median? 8.7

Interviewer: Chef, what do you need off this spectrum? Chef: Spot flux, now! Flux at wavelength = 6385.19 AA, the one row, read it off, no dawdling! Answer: 38.77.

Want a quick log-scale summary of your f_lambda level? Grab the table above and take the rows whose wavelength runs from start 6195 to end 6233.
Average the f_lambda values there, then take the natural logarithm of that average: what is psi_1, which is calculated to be 3.78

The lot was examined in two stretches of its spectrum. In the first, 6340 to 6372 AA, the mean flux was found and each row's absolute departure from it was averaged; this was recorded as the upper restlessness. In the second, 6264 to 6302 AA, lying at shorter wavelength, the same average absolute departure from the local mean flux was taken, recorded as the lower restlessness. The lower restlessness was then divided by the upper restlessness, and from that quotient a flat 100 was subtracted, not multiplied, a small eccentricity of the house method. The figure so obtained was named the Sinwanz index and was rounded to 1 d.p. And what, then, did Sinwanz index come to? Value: -98.9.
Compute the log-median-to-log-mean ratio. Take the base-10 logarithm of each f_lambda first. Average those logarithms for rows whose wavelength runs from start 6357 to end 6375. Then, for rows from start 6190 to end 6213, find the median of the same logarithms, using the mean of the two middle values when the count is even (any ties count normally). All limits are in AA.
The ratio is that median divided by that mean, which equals 0.969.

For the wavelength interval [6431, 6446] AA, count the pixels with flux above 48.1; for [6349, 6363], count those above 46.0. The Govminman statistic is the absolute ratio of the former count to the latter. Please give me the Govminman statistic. 2.00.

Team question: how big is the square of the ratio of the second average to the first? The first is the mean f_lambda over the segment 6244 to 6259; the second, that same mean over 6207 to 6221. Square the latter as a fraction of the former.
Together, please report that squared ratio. 0.89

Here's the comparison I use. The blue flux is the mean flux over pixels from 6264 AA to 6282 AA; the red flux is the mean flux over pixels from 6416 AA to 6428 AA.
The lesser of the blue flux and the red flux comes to 46.6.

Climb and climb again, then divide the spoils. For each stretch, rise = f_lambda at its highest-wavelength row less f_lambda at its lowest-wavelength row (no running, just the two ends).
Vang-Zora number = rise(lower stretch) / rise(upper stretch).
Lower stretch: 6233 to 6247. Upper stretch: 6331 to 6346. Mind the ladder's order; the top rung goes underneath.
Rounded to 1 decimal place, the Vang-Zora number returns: 3.0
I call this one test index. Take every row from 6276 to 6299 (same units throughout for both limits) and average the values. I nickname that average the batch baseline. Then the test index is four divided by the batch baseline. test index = 0.0876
